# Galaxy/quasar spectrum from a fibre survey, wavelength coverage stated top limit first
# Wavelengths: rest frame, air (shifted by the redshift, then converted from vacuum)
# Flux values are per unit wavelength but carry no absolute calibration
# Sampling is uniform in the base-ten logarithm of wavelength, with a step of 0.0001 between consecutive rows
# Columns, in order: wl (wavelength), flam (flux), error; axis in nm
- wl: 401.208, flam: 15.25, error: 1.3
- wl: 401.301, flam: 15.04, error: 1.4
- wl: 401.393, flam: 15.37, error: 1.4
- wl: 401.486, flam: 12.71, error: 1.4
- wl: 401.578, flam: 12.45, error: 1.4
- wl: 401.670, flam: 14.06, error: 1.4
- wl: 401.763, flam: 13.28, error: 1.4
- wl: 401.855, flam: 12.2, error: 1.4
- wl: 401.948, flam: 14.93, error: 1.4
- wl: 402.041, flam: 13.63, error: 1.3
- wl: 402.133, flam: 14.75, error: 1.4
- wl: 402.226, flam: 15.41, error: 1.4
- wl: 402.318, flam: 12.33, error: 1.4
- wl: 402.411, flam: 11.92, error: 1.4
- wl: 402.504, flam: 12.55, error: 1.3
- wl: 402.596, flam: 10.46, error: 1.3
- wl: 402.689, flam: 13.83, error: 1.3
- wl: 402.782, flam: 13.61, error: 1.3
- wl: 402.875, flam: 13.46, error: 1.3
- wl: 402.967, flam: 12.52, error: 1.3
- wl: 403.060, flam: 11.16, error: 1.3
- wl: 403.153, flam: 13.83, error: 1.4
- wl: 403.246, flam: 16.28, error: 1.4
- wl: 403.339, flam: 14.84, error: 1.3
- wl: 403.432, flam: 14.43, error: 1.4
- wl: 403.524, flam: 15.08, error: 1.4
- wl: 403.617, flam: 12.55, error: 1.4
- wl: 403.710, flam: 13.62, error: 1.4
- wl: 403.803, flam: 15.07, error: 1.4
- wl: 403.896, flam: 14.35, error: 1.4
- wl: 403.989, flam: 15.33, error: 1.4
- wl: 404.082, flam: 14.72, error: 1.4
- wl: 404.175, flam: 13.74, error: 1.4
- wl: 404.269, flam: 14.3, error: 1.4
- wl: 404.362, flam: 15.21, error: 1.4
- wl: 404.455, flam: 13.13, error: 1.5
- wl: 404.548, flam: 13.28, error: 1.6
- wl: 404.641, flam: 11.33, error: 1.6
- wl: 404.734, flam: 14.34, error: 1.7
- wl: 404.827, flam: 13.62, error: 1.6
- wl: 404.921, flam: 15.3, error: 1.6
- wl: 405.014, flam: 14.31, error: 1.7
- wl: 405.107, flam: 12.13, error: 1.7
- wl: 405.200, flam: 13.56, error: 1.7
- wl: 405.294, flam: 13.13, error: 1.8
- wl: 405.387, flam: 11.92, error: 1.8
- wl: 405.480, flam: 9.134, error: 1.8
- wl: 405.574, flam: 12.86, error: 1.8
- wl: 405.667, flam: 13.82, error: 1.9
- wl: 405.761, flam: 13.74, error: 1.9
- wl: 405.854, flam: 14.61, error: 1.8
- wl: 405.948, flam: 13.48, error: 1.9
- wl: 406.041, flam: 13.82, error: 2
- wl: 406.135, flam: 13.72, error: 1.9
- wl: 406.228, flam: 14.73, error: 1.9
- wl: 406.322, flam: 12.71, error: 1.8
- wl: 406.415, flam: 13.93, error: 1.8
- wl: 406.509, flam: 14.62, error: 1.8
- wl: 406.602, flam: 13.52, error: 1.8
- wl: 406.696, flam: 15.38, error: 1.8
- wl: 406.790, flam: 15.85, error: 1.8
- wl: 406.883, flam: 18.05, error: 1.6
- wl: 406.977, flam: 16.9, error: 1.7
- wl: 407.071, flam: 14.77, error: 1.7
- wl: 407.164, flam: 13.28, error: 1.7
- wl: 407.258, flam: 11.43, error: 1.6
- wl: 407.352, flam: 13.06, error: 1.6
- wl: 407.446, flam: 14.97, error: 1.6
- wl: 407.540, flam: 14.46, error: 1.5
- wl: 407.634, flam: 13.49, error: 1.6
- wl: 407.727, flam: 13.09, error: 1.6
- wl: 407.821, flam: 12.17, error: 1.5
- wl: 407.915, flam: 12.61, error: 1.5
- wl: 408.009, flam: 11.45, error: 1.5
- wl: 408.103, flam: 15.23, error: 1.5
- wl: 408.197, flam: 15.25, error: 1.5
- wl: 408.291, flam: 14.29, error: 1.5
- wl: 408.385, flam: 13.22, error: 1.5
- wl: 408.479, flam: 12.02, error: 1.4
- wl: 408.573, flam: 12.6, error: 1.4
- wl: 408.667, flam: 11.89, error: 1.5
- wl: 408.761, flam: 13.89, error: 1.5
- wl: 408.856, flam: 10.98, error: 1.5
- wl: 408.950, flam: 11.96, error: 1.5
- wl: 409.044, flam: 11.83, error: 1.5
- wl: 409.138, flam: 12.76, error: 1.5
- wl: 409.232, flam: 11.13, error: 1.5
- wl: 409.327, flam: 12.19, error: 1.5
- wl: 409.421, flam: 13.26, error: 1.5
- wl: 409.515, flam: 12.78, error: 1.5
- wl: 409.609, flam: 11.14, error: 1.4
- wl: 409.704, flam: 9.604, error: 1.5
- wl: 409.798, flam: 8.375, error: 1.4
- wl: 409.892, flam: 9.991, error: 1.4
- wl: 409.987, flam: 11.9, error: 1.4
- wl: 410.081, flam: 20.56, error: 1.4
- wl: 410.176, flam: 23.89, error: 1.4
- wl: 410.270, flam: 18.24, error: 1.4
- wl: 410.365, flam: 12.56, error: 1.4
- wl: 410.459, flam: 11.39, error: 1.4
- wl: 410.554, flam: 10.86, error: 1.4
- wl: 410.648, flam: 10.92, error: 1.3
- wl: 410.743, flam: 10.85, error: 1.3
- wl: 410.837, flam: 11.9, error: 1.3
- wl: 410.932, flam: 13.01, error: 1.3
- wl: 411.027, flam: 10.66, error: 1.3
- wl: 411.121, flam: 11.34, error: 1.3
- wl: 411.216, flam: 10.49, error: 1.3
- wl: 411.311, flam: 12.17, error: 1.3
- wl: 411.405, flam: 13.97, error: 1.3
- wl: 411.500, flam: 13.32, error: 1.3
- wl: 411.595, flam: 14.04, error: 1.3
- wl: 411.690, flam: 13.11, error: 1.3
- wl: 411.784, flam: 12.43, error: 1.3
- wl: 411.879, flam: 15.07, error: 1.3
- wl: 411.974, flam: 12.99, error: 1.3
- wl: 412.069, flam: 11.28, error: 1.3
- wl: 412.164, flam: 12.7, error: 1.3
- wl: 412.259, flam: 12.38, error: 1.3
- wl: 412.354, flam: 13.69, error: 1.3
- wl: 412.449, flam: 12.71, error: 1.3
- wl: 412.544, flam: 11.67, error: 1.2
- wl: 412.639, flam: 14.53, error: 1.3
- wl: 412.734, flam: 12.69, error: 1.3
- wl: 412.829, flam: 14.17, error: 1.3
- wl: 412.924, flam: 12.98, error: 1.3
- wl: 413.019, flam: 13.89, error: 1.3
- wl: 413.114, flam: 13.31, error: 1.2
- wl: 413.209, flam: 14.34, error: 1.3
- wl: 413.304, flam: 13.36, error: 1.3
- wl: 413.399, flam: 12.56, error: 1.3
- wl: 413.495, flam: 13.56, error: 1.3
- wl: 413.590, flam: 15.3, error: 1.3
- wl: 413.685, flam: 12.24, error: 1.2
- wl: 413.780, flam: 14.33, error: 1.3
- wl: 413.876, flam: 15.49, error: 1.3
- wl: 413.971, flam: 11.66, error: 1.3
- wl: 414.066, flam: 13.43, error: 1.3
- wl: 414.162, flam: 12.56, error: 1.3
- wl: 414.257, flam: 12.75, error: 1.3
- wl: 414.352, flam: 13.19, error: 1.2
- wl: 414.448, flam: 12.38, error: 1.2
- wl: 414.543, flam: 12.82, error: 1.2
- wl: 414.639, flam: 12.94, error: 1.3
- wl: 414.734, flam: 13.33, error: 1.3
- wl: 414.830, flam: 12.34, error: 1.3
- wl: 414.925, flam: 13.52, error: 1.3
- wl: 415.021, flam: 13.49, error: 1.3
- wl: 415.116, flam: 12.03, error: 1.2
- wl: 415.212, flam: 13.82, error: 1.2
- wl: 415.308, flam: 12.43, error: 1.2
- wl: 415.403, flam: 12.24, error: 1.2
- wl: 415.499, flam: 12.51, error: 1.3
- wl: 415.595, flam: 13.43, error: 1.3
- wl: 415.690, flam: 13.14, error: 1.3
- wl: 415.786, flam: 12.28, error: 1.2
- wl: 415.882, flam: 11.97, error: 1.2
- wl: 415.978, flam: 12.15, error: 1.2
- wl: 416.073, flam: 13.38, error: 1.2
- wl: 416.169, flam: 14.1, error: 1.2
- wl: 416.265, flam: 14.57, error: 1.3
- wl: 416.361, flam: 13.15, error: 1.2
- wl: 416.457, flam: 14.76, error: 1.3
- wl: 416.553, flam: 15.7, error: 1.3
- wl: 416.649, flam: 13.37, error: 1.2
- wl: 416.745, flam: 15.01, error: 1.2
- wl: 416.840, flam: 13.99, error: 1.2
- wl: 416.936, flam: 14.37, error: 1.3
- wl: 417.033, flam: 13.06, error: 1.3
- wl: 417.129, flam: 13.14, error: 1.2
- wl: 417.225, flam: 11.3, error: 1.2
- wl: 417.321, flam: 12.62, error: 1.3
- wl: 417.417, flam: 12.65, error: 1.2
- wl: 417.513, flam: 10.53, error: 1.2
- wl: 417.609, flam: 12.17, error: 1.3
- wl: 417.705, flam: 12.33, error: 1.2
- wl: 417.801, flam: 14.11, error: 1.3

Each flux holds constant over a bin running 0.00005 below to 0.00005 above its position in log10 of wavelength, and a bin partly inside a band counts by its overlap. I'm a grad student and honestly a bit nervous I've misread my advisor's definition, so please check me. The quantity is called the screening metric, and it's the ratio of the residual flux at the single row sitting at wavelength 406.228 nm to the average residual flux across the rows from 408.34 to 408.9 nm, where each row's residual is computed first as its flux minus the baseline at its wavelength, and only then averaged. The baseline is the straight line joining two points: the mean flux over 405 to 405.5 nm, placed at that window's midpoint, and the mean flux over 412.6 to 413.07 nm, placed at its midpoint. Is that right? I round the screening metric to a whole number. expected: -4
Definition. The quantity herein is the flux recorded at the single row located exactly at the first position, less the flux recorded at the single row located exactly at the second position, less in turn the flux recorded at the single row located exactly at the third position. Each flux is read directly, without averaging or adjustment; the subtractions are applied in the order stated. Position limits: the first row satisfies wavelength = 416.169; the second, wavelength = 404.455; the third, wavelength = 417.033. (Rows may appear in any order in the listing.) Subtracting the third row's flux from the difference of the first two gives -12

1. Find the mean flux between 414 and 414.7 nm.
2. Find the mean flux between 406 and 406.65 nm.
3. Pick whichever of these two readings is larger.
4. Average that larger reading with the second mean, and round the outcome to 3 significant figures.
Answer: 13.9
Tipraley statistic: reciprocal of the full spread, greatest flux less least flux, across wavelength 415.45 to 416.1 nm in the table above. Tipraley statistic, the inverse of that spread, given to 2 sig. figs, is 0.68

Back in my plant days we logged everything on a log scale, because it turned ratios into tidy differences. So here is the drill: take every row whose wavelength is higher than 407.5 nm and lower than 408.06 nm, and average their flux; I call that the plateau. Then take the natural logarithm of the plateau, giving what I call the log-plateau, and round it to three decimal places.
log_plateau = 2.556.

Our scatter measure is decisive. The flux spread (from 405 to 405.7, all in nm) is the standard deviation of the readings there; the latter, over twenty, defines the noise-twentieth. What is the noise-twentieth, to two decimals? 0.08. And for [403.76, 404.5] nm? 0.04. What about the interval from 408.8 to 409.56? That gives 0.04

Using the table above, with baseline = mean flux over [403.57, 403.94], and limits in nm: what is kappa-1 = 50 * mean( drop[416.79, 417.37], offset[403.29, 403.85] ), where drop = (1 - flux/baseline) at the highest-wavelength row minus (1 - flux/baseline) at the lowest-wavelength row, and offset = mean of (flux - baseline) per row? 12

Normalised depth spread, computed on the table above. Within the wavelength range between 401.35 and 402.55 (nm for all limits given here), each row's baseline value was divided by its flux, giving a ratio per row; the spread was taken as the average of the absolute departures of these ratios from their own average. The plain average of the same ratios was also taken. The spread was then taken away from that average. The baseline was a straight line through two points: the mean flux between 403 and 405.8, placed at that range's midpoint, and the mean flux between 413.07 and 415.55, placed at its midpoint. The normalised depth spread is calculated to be 0.948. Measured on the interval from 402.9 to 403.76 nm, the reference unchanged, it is 0.915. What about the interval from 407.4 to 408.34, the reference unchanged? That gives 0.909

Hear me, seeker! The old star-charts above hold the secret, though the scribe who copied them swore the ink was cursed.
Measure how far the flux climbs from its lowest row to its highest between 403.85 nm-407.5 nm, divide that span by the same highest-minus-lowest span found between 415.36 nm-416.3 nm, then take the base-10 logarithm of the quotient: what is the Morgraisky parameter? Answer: 0.54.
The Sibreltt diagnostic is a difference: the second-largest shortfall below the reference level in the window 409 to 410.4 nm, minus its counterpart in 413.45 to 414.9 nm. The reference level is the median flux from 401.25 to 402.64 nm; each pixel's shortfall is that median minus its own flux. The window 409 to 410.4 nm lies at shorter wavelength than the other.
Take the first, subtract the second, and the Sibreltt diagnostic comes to 2.6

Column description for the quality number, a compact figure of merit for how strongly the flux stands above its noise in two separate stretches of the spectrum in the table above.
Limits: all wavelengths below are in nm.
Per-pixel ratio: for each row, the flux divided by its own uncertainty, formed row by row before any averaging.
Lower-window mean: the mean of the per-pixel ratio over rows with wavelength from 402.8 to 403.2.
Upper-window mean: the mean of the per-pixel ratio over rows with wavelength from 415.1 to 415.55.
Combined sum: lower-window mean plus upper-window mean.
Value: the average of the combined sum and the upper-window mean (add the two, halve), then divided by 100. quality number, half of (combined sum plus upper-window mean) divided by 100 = 0.152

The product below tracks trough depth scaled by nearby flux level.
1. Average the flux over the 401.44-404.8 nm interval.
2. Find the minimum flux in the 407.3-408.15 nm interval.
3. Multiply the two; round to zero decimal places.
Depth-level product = 156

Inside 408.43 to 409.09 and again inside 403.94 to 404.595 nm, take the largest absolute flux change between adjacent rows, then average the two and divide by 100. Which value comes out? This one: 0.025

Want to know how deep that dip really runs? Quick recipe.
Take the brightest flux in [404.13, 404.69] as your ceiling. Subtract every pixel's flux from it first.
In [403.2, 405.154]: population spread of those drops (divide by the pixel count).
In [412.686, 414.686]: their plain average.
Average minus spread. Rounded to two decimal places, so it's 0.72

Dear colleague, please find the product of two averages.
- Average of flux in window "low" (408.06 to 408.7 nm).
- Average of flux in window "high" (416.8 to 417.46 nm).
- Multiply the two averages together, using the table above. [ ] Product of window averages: 176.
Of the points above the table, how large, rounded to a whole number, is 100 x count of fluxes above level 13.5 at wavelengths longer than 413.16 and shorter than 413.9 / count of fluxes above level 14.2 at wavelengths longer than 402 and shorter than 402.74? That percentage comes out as 250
